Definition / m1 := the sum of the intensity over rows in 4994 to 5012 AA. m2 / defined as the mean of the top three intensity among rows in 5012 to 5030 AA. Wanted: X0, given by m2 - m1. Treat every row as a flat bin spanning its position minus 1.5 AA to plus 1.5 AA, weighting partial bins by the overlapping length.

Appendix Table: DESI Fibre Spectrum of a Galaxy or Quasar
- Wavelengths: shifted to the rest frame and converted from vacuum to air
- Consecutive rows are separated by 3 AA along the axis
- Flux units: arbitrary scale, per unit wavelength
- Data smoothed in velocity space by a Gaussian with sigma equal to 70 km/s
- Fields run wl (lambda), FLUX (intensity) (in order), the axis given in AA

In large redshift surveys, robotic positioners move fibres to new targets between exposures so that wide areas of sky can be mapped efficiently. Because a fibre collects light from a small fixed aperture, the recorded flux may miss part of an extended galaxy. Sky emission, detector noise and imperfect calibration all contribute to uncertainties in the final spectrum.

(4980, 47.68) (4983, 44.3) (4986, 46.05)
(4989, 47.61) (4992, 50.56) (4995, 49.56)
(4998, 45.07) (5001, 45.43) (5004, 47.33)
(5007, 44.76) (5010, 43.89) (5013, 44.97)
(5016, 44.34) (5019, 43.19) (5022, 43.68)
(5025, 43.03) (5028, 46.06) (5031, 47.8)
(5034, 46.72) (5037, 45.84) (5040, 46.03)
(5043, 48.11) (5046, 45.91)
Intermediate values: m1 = 276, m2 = 45.1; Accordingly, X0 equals -231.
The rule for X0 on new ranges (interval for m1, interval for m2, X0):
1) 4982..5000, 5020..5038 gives -236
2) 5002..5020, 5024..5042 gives -222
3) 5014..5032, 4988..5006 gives -219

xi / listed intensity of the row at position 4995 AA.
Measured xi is 49.56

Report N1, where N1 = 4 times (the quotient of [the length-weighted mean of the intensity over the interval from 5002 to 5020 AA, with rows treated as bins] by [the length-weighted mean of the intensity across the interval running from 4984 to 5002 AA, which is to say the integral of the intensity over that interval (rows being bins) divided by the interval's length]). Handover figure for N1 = 3.79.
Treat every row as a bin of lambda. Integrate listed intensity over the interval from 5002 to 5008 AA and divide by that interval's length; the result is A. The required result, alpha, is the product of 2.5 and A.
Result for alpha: 115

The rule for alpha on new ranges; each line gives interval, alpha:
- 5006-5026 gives 110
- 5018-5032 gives 112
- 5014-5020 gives 110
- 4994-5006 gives 117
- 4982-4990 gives 115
